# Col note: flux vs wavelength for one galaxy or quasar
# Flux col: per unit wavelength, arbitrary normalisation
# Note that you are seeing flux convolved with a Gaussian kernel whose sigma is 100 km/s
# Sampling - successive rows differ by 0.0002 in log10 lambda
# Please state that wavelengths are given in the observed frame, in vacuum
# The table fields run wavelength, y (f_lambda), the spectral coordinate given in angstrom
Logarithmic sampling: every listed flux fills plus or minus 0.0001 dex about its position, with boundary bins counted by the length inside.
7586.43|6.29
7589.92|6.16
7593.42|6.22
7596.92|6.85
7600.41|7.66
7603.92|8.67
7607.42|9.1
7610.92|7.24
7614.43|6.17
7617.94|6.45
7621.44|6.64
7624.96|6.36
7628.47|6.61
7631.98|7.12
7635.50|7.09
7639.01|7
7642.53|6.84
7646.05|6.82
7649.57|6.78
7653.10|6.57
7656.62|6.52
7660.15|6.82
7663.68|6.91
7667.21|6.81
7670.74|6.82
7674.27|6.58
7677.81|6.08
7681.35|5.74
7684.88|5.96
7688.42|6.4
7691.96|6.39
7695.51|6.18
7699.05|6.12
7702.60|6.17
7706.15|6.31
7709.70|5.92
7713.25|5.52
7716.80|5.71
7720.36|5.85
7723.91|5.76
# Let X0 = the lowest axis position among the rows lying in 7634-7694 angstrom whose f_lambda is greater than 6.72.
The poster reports 7635.50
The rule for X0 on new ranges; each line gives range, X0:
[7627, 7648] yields 7631.98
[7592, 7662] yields 7596.92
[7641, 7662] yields 7642.53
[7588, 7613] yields 7596.92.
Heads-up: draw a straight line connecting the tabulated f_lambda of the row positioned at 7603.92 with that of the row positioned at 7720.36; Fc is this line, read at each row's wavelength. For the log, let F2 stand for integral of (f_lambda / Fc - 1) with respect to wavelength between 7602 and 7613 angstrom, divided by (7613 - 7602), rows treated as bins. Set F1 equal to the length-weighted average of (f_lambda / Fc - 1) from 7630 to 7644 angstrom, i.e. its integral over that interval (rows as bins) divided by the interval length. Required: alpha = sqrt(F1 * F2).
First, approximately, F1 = -0.11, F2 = -0.038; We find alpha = 0.06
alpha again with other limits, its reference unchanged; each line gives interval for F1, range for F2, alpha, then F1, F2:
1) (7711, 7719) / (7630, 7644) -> 0.08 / -0.06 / -0.109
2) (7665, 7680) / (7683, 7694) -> 0.06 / -0.06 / -0.057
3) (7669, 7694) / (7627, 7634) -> 0.10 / -0.08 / -0.142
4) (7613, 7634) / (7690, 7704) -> 0.08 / -0.20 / -0.031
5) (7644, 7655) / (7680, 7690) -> 0.11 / -0.11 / -0.099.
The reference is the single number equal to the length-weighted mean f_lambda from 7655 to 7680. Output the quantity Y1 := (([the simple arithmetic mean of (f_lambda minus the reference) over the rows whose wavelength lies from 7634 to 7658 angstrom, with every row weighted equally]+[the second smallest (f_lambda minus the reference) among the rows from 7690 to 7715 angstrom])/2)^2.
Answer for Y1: 0.07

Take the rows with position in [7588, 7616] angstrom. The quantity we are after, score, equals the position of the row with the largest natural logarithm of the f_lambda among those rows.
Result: 7607.42 angstrom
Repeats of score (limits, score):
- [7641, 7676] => 7663.68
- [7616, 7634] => 7631.98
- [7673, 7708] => 7674.27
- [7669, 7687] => 7670.74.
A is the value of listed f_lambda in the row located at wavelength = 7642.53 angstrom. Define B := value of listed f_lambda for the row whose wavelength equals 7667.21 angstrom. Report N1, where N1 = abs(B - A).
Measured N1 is 0.0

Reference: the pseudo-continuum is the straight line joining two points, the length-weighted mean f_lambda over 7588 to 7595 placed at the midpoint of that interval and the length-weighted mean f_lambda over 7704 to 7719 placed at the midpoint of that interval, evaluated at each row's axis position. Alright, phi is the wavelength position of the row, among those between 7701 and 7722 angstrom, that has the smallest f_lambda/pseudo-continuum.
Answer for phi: 7713.25 angstrom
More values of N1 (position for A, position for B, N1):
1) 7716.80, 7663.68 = 1.2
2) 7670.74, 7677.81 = 0.7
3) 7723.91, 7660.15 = 1.1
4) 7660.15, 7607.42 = 2.3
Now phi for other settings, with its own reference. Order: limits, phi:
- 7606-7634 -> 7614.43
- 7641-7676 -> 7656.62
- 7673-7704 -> 7681.35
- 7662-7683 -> 7681.35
